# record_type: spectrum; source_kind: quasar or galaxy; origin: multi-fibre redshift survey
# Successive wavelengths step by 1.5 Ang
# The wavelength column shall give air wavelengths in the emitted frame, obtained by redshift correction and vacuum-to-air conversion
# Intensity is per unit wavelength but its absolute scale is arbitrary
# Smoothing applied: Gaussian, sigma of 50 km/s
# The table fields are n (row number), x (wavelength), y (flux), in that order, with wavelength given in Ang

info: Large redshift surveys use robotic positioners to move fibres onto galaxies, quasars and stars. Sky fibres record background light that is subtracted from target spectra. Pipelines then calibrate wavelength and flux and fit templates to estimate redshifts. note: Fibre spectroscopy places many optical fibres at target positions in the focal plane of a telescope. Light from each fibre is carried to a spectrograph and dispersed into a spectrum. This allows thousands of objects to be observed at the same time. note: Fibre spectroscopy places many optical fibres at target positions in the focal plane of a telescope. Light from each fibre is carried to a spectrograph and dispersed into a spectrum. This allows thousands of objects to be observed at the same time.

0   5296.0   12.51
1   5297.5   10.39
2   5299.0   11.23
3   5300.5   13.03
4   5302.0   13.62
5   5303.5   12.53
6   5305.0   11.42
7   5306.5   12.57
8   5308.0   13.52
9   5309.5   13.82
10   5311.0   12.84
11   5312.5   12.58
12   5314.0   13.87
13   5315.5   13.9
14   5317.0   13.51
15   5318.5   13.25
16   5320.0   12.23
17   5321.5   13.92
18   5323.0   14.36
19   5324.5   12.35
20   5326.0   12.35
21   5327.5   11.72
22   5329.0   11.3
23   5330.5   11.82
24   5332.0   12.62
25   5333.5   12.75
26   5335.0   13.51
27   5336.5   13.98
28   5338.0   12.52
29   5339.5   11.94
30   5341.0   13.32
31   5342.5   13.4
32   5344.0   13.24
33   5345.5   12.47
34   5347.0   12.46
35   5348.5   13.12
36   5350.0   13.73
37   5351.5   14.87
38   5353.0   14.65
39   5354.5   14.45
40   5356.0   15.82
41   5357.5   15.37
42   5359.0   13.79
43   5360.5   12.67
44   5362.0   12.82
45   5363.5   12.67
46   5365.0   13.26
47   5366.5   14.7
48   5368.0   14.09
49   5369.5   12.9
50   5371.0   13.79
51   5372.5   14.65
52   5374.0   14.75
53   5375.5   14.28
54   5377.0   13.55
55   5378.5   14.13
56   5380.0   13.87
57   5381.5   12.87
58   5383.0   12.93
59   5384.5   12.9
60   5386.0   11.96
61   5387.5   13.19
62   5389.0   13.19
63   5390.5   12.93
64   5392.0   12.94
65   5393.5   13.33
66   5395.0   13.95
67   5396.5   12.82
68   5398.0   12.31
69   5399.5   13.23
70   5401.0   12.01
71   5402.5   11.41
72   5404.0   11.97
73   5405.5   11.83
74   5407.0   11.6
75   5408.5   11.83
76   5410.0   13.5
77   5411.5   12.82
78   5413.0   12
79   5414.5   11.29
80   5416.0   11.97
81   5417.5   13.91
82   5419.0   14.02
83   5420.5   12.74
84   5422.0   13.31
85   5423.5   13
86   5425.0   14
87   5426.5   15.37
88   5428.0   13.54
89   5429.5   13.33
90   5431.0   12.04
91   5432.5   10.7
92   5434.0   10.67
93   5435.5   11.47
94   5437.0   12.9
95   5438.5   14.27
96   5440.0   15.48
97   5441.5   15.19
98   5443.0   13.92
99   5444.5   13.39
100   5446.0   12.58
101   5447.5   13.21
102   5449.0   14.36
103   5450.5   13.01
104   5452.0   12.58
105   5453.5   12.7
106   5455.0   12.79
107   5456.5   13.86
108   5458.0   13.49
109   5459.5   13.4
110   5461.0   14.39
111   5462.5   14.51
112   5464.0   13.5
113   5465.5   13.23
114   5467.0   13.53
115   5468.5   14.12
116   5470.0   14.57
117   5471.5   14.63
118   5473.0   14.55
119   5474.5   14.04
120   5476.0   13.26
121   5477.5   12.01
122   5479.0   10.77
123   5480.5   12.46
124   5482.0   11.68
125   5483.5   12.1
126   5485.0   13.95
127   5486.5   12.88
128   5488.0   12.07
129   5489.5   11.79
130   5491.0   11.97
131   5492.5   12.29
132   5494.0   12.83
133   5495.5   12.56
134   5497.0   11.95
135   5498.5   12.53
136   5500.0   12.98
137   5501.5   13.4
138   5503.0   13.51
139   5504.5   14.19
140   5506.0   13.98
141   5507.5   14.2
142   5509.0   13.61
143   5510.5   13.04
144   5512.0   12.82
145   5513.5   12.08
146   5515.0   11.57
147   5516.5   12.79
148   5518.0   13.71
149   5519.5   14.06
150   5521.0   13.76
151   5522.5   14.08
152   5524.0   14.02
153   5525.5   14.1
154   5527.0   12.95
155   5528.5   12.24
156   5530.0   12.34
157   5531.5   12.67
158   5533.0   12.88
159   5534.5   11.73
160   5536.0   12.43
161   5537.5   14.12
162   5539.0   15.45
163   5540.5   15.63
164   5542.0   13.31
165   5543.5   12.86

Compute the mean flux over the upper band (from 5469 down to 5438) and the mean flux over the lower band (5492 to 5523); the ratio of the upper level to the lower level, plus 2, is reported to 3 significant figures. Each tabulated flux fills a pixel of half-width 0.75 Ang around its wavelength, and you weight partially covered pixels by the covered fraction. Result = 3.04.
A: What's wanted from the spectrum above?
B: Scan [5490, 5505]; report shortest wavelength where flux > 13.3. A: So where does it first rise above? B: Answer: 5501.5 Ang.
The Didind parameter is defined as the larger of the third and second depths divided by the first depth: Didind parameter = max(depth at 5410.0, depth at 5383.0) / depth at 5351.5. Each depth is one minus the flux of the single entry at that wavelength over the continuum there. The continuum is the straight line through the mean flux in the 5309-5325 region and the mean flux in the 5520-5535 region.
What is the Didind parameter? -0.2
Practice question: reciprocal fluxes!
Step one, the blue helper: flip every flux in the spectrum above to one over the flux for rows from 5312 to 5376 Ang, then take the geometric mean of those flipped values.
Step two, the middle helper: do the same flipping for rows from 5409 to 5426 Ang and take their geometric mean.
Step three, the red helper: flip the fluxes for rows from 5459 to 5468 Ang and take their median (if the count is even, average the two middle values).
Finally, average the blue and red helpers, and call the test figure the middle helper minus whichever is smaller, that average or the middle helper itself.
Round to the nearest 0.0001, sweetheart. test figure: 0.0029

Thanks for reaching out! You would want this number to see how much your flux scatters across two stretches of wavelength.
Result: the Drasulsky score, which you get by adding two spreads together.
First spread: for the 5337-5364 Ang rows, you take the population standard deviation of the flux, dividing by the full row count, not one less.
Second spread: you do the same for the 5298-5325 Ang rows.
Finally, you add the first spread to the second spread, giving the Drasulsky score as 1.93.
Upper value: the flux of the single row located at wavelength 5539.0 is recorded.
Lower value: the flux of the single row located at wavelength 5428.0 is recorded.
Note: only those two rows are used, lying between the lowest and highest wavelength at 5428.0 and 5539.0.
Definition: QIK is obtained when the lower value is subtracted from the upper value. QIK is 1.9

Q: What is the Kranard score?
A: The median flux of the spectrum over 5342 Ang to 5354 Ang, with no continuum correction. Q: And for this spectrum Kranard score 13.3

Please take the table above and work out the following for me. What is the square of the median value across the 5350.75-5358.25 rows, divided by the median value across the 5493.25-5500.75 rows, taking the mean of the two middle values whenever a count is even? 17.6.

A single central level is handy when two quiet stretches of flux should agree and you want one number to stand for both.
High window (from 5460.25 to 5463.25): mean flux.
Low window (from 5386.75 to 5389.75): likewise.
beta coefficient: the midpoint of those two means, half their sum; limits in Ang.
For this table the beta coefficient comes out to 13.8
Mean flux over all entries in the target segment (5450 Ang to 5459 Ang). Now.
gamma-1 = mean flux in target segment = 13.1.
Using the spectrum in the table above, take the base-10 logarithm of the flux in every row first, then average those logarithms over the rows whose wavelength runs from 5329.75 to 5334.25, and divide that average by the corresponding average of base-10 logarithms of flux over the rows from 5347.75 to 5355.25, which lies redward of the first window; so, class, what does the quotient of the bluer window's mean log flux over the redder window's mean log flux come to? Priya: 0.95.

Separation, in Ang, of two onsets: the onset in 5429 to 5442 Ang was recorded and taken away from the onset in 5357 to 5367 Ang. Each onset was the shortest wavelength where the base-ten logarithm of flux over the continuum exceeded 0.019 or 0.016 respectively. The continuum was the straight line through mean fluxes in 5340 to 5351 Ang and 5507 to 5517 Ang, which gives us -81.0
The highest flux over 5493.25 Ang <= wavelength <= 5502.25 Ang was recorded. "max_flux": 13.4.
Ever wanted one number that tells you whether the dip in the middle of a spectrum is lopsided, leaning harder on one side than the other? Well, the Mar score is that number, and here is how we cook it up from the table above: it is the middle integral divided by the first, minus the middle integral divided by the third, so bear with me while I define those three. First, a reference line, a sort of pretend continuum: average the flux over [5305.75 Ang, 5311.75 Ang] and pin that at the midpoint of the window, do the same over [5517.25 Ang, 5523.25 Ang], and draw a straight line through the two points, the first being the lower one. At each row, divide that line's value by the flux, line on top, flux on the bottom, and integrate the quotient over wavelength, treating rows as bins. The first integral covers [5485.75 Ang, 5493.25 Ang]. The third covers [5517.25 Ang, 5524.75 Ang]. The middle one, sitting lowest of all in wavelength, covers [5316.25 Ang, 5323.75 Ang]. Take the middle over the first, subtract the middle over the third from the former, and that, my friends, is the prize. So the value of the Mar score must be -0.116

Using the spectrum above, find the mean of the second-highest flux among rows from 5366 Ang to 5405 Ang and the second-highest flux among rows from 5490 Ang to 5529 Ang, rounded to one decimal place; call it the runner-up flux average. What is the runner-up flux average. 14.4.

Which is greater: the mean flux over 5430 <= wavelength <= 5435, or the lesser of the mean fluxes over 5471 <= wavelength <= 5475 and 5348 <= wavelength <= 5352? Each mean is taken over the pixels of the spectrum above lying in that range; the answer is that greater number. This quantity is 13.9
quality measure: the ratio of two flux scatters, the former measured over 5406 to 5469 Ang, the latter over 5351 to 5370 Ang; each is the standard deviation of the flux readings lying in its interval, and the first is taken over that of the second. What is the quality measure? 1.1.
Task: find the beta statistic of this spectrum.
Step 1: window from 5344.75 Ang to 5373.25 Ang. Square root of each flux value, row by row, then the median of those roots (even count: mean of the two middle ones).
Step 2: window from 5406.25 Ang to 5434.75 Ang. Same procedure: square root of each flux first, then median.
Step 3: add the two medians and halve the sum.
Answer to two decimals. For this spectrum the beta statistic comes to 3.65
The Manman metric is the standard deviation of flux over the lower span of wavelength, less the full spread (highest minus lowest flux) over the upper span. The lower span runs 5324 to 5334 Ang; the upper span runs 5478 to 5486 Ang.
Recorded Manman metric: -2.7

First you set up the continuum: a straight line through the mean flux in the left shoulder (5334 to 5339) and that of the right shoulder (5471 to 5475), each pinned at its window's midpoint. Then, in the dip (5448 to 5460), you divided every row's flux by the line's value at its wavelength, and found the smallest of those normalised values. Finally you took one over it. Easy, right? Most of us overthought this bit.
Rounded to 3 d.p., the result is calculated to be 1.132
